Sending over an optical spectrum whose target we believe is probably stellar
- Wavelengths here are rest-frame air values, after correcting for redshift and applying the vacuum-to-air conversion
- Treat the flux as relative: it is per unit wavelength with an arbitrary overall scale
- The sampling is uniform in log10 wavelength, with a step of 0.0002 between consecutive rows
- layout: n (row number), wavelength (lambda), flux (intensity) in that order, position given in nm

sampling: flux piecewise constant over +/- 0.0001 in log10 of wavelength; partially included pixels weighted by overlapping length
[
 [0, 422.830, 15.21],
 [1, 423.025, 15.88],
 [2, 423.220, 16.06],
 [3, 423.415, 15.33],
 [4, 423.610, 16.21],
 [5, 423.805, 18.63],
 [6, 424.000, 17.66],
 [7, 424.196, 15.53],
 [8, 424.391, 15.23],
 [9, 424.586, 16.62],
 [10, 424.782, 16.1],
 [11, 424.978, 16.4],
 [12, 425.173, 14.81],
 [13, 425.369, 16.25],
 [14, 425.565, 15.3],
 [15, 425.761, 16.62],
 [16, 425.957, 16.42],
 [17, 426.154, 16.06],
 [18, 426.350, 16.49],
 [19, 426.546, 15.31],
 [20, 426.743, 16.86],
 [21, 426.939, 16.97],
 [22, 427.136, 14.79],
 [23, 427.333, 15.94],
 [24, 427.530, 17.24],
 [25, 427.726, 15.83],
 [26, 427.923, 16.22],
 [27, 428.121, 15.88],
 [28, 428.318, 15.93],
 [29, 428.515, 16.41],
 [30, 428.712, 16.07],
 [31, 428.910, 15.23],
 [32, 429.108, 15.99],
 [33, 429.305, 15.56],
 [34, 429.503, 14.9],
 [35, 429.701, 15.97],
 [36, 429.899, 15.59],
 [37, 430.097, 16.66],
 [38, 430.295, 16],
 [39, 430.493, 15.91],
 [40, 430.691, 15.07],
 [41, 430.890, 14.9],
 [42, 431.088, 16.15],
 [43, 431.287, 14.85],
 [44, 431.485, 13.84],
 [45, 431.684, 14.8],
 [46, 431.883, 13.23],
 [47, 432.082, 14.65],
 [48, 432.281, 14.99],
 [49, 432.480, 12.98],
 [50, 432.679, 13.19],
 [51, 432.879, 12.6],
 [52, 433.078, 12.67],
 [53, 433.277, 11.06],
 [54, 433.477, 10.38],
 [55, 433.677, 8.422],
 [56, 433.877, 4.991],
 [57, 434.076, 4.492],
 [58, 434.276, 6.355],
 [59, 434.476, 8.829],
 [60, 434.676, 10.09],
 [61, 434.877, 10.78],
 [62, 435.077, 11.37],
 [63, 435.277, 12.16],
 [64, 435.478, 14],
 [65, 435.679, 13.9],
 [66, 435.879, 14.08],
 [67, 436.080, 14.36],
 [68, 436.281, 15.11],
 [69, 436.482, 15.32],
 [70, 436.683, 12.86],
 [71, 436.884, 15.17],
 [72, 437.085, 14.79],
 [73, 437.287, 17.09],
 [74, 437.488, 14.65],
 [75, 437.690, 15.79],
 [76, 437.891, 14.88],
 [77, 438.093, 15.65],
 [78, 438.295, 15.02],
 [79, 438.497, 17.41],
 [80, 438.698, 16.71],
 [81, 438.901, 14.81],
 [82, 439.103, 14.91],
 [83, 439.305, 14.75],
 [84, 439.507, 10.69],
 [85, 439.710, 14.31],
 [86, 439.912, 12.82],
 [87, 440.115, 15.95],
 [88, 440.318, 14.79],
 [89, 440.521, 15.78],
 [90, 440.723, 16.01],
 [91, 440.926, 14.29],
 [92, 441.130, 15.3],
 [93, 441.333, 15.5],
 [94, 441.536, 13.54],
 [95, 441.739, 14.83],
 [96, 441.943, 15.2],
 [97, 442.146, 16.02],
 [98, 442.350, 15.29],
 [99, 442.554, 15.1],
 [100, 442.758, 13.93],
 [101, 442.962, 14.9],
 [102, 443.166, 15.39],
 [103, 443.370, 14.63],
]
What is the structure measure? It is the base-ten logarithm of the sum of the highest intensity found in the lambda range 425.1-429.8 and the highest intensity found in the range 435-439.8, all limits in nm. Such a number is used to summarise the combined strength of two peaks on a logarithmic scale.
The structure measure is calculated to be 1.540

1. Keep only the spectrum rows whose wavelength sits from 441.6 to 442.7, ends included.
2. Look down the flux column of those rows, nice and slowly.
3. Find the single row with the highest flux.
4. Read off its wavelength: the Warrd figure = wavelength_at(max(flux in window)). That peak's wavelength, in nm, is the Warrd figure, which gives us 442.146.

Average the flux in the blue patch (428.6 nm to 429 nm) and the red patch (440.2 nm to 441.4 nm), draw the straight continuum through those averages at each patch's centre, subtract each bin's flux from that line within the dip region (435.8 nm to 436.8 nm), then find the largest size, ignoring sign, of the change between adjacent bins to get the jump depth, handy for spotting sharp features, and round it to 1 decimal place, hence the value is 2.5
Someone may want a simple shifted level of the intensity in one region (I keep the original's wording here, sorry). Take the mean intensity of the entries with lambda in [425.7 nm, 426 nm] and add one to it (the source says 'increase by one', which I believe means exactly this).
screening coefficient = 17.5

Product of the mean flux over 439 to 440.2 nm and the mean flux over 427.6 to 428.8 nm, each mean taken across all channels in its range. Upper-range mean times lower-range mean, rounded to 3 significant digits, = 223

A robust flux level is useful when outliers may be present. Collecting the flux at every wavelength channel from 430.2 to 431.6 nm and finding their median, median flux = 15.1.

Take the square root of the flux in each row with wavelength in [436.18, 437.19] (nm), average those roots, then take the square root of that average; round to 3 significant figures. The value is 1.96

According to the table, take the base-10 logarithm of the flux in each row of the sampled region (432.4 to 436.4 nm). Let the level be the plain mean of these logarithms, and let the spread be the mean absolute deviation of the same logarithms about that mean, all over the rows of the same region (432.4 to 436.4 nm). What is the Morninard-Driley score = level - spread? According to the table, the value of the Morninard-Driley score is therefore 0.912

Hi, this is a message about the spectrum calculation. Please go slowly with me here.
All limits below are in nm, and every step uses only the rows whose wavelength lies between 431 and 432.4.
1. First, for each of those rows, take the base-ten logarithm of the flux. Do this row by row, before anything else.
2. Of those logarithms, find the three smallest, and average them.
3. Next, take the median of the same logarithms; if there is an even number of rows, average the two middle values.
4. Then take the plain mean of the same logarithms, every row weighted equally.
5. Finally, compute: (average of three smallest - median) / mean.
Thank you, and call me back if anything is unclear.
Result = -0.024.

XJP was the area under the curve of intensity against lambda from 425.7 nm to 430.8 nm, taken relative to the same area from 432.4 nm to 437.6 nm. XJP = 1.31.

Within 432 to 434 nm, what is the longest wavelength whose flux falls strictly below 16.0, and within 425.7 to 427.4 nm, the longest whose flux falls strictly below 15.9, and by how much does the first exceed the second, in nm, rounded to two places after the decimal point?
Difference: 6.74 nm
